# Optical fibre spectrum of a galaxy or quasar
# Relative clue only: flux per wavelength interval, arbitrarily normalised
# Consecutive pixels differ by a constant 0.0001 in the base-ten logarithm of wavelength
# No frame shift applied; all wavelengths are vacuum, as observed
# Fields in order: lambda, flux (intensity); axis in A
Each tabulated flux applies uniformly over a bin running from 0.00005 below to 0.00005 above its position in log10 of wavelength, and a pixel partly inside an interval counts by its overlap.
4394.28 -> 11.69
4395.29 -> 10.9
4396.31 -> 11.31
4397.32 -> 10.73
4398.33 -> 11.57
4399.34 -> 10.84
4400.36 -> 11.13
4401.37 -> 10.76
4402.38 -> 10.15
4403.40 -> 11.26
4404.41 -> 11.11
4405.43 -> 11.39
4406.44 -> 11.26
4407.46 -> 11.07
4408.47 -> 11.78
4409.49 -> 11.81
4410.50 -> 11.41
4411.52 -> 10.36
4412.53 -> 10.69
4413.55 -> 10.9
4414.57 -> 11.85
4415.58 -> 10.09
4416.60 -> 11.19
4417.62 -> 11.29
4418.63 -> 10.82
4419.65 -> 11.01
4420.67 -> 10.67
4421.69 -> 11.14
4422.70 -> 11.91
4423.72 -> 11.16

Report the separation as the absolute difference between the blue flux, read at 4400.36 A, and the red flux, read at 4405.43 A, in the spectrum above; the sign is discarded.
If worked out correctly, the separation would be 0.26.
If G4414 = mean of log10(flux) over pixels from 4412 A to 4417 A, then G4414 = 1.039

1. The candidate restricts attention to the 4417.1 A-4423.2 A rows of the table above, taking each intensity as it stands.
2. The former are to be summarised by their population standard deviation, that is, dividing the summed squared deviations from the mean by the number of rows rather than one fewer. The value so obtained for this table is 0.40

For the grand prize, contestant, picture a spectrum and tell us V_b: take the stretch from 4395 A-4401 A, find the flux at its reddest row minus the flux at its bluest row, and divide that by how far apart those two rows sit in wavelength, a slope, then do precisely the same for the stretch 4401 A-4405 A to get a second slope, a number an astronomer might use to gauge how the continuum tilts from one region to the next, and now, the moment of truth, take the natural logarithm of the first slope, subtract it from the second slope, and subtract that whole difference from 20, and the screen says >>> 16.8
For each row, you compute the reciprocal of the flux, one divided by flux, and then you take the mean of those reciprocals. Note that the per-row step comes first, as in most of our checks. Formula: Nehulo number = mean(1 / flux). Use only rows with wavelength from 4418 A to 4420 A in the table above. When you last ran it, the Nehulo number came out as 0.092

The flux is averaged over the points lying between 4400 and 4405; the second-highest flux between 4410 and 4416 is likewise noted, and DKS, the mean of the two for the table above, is 11.1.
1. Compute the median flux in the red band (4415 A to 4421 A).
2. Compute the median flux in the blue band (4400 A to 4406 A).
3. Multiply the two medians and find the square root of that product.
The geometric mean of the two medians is 11.0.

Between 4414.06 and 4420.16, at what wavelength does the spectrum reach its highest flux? 4414.57 A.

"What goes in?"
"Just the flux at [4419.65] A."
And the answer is 11.01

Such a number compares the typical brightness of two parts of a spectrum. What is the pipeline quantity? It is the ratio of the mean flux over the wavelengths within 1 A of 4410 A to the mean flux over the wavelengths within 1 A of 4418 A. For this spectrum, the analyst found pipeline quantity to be 1.05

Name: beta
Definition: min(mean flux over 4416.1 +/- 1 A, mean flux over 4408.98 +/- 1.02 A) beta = 10.6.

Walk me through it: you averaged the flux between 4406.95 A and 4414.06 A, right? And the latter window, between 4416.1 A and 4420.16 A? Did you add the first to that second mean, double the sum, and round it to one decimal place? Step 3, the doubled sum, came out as 44.4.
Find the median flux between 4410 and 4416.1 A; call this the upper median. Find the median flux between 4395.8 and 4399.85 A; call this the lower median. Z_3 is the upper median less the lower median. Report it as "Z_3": -0.28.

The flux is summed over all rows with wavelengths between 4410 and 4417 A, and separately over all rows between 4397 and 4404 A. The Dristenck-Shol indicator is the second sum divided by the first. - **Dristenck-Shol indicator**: 1.00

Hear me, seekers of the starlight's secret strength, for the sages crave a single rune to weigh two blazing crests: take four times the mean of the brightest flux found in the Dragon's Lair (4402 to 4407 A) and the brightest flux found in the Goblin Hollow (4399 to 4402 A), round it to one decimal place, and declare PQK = 45.0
